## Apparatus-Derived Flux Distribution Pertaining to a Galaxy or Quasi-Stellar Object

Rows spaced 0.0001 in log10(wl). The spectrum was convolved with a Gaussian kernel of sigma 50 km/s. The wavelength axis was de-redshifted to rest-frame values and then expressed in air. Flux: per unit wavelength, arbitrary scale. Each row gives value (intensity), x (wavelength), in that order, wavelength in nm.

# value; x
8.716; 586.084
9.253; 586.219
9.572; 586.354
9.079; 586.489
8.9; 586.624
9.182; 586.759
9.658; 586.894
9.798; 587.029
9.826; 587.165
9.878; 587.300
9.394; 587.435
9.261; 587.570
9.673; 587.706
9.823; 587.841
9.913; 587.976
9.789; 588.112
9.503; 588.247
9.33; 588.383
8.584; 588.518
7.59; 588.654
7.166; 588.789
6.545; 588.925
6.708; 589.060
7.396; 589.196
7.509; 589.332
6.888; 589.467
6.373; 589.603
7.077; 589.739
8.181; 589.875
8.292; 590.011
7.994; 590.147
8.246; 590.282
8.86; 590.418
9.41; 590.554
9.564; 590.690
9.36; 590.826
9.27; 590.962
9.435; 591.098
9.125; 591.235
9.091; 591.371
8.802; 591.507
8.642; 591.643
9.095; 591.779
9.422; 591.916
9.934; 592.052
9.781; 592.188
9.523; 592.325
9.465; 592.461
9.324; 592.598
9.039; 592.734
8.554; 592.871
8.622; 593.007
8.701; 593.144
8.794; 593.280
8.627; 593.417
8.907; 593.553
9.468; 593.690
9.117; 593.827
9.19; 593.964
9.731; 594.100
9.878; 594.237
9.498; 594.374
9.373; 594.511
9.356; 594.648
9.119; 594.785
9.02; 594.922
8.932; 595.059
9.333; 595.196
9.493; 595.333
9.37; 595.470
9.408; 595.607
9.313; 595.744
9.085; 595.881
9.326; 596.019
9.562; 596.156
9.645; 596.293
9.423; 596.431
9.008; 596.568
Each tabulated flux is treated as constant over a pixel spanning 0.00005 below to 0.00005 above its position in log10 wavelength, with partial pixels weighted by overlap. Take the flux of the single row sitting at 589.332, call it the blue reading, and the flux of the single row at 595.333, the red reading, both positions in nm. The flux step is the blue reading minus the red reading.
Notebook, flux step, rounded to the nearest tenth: -2.0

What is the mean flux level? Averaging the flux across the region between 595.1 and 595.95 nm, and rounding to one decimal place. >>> 9.3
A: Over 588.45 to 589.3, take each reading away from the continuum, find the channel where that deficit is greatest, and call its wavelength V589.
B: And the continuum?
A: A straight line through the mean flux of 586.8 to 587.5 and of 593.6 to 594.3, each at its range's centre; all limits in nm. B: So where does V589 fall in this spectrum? 588.925 nm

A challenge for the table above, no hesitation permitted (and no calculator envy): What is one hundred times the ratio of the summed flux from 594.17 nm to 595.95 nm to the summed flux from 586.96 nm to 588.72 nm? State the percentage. 99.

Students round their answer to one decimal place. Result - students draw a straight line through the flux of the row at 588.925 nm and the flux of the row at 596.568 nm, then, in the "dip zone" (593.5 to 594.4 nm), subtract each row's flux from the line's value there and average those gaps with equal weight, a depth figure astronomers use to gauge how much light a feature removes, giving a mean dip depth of -1.2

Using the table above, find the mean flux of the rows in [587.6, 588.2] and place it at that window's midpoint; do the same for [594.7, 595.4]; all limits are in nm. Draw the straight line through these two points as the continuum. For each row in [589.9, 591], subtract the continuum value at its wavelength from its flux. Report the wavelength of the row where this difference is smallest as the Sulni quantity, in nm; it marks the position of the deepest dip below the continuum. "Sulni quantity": 590.147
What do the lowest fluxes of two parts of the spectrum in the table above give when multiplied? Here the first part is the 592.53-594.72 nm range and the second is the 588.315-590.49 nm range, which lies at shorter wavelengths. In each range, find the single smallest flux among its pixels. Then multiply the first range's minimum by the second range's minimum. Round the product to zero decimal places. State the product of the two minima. 55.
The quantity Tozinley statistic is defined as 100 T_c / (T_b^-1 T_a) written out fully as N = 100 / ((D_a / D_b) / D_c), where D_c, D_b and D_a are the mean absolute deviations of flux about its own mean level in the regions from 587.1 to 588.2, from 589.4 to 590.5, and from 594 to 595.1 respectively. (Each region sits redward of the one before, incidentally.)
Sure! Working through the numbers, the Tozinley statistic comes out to 53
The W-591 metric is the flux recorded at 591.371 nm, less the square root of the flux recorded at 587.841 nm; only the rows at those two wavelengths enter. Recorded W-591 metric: 6.0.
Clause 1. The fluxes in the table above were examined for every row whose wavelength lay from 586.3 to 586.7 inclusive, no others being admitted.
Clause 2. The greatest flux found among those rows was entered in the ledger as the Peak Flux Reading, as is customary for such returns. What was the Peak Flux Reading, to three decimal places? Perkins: 9.572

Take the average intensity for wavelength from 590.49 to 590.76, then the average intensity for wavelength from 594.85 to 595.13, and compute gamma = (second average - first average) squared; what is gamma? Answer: 0.26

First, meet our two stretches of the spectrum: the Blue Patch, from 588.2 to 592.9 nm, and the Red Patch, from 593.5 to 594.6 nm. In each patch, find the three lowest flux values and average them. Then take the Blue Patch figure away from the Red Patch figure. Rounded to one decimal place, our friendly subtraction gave 2.5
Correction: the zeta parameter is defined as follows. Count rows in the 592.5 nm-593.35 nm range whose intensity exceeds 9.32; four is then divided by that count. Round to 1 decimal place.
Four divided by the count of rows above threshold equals 4.0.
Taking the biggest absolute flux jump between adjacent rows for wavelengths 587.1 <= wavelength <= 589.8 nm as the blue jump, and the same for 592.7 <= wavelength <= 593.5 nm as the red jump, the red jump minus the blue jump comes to -0.51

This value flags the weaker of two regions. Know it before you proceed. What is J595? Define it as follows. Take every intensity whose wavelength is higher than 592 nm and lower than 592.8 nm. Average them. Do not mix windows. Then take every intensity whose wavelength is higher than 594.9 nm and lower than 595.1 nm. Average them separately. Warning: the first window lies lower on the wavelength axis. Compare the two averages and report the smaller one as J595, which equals 9.0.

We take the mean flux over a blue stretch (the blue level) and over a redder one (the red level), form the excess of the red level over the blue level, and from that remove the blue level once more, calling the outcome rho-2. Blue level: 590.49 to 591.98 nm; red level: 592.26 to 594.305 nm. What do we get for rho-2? -9.3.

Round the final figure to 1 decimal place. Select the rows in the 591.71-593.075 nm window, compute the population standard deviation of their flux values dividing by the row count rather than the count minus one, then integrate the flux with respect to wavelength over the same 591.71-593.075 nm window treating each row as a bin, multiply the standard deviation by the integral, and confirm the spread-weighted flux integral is 5.4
